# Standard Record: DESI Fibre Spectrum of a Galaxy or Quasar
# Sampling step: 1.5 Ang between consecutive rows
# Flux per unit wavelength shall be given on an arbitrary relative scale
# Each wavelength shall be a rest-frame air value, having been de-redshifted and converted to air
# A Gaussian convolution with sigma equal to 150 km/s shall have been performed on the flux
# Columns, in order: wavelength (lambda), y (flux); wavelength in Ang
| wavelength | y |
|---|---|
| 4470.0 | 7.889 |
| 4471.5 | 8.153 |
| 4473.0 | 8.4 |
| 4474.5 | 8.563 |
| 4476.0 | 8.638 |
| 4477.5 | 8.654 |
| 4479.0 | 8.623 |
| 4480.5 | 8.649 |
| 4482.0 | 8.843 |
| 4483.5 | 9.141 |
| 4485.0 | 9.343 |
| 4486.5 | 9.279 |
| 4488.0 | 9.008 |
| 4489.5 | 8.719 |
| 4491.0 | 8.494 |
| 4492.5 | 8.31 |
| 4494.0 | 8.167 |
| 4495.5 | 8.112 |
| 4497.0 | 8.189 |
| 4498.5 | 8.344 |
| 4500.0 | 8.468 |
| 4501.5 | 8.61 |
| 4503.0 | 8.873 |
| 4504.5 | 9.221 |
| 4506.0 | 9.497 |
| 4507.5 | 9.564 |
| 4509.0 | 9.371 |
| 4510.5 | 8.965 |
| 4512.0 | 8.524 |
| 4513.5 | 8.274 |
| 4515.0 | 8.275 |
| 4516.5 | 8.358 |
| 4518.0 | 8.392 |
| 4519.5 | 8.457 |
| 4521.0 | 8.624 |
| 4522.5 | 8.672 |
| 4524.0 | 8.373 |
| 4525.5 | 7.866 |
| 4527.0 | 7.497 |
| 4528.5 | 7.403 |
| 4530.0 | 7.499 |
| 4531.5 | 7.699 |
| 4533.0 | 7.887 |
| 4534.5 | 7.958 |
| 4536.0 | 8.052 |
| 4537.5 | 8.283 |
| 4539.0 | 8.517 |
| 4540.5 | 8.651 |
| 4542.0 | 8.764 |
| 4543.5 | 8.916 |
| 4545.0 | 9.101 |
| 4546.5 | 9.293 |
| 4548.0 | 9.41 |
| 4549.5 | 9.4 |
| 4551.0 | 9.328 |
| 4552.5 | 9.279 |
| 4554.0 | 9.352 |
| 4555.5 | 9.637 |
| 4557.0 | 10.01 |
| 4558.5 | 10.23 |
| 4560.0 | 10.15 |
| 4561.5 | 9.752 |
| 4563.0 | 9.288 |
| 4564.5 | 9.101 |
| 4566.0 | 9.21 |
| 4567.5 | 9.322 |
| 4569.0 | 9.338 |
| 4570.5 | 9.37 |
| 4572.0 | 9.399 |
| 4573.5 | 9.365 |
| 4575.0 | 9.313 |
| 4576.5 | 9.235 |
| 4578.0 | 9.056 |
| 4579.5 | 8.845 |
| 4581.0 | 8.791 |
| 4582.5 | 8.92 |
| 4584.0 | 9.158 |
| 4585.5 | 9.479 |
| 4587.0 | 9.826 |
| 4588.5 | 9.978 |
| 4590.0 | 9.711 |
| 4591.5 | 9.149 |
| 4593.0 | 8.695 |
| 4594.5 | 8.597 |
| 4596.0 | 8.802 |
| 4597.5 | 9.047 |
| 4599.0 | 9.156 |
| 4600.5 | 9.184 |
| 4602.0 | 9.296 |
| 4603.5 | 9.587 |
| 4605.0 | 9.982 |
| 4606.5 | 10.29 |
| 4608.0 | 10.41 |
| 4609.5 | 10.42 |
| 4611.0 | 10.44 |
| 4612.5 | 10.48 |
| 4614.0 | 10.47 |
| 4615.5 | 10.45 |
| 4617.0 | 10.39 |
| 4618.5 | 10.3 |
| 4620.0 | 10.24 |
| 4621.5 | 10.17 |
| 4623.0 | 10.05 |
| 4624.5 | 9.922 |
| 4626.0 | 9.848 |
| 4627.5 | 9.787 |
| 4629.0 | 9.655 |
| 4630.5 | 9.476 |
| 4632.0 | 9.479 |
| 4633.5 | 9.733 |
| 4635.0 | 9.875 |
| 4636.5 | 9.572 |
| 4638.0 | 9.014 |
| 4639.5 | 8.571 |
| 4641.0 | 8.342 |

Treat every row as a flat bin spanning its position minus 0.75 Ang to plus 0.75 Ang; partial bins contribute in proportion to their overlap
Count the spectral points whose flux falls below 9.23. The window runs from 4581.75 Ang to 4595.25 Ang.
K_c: 5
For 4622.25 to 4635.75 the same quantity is 0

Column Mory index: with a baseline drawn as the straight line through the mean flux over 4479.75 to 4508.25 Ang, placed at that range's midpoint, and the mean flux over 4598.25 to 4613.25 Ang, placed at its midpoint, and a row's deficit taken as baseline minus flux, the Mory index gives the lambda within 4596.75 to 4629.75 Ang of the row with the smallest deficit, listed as 4612.5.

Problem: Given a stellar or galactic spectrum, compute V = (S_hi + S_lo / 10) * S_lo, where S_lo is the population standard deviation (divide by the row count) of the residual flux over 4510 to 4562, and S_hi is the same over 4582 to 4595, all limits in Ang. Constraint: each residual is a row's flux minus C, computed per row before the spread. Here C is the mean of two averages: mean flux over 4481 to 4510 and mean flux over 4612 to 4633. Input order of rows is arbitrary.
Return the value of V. 0.410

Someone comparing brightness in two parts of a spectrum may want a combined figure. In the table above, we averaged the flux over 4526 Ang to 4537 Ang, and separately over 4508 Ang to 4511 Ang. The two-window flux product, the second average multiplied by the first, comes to 71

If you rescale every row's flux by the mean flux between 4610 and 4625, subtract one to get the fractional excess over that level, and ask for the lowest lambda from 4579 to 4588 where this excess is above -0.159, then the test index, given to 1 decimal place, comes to 4579.5 Ang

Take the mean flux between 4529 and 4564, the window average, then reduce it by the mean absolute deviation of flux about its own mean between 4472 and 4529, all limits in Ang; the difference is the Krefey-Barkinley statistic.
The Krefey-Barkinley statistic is 8.6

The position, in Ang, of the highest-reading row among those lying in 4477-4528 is 4507.5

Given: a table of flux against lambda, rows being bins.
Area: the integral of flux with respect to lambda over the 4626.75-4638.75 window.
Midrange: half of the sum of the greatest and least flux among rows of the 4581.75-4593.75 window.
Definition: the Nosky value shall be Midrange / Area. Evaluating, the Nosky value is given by 0.0813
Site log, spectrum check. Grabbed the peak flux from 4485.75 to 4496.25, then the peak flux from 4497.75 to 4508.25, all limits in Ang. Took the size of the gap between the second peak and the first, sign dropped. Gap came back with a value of 0.3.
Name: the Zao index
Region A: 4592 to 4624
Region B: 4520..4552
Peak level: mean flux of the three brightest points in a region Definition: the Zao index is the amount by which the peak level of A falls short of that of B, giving -1.1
